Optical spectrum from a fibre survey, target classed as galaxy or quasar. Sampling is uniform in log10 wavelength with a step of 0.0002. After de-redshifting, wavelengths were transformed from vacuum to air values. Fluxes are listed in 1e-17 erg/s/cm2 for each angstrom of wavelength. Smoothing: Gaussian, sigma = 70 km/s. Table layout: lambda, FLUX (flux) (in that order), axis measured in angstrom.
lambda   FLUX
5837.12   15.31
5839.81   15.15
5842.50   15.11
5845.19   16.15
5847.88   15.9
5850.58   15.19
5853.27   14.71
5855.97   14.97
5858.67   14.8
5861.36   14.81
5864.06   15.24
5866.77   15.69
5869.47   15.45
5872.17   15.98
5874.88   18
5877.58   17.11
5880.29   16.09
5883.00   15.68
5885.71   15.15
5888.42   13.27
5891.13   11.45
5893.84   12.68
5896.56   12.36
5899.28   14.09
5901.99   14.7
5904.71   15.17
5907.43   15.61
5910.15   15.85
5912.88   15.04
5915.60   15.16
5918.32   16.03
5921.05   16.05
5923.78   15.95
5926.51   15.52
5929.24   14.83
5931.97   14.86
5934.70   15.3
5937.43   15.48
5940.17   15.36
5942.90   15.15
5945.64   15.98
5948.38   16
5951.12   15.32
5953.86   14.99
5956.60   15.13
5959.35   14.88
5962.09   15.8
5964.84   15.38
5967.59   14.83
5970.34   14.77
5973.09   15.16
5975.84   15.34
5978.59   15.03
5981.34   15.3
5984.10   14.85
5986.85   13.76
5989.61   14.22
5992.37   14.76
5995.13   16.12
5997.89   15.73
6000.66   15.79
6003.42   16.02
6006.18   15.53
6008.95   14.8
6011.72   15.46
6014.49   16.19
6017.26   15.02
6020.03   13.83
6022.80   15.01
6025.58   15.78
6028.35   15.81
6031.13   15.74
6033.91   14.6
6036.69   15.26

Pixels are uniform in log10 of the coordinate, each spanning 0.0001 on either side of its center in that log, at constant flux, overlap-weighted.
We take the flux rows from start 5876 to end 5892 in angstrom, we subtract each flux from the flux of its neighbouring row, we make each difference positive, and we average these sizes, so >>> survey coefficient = 1.13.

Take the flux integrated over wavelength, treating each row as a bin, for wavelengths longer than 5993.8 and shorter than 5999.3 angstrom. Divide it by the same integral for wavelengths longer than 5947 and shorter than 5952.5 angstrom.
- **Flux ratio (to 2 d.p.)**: 1.02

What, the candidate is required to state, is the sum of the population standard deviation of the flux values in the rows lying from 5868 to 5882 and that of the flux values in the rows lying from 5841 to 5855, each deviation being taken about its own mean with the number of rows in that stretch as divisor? 1.44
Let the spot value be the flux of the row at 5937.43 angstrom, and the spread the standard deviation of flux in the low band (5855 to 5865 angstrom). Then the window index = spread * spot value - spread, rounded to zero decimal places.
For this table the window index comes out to 3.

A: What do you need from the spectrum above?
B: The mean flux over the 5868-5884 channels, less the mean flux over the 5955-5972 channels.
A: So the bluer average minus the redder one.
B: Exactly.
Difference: 1.3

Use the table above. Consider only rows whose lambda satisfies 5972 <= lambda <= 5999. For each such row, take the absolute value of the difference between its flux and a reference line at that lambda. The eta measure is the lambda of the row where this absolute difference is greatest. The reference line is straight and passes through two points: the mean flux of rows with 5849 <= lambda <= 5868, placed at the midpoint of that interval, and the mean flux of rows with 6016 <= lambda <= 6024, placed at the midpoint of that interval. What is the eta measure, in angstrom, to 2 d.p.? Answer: 5995.13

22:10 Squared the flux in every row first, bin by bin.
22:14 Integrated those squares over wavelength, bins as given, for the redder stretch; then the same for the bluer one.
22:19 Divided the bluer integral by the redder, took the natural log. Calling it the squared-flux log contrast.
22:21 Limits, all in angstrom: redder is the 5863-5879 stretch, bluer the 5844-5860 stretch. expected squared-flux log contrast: -0.13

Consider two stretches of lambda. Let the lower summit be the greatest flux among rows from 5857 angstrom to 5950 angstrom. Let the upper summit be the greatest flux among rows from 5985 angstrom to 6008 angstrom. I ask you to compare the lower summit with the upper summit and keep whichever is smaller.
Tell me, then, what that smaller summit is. 16.1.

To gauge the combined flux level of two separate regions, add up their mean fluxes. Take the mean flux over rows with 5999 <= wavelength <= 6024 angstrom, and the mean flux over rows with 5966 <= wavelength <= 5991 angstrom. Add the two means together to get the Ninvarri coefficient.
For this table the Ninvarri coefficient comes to 30.1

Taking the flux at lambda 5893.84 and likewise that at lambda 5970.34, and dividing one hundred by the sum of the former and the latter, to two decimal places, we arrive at 3.64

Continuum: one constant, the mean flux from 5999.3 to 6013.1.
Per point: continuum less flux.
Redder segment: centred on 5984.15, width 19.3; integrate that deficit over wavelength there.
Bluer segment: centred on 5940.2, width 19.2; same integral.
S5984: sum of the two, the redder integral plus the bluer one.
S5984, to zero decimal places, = 16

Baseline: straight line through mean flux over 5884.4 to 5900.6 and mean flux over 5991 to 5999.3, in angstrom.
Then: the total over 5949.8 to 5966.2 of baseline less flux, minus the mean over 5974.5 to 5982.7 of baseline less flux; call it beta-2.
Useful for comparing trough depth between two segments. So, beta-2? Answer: -3.4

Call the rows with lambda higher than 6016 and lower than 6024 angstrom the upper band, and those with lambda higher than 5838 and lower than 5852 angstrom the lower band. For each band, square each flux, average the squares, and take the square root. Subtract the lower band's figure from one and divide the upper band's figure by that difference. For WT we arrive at -1.01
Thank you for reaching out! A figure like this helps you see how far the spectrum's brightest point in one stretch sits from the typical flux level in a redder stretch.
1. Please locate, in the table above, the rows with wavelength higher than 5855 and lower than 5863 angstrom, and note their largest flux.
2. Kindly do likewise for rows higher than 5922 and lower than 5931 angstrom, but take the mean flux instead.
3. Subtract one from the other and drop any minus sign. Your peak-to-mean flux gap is 0.46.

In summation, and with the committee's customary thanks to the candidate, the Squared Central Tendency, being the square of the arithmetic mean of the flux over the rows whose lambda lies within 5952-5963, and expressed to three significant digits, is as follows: 231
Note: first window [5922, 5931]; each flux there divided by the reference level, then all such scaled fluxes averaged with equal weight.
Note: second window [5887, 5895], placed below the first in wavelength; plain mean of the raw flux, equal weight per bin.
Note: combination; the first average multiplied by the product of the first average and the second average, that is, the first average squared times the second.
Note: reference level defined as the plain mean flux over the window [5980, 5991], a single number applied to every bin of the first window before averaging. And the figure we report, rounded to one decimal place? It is 14.1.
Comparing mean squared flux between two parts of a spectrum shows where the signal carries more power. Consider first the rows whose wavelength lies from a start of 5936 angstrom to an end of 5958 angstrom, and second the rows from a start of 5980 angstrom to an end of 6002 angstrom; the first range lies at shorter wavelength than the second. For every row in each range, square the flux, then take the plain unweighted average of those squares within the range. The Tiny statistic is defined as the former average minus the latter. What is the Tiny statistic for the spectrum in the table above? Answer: 11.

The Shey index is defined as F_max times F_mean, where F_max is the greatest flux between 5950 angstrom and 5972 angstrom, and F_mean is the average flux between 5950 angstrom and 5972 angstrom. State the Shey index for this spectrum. 239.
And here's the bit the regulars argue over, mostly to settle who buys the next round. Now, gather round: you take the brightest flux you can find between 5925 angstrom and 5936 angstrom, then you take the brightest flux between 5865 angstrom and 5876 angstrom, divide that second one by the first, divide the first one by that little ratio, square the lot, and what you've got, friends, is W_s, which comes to 179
